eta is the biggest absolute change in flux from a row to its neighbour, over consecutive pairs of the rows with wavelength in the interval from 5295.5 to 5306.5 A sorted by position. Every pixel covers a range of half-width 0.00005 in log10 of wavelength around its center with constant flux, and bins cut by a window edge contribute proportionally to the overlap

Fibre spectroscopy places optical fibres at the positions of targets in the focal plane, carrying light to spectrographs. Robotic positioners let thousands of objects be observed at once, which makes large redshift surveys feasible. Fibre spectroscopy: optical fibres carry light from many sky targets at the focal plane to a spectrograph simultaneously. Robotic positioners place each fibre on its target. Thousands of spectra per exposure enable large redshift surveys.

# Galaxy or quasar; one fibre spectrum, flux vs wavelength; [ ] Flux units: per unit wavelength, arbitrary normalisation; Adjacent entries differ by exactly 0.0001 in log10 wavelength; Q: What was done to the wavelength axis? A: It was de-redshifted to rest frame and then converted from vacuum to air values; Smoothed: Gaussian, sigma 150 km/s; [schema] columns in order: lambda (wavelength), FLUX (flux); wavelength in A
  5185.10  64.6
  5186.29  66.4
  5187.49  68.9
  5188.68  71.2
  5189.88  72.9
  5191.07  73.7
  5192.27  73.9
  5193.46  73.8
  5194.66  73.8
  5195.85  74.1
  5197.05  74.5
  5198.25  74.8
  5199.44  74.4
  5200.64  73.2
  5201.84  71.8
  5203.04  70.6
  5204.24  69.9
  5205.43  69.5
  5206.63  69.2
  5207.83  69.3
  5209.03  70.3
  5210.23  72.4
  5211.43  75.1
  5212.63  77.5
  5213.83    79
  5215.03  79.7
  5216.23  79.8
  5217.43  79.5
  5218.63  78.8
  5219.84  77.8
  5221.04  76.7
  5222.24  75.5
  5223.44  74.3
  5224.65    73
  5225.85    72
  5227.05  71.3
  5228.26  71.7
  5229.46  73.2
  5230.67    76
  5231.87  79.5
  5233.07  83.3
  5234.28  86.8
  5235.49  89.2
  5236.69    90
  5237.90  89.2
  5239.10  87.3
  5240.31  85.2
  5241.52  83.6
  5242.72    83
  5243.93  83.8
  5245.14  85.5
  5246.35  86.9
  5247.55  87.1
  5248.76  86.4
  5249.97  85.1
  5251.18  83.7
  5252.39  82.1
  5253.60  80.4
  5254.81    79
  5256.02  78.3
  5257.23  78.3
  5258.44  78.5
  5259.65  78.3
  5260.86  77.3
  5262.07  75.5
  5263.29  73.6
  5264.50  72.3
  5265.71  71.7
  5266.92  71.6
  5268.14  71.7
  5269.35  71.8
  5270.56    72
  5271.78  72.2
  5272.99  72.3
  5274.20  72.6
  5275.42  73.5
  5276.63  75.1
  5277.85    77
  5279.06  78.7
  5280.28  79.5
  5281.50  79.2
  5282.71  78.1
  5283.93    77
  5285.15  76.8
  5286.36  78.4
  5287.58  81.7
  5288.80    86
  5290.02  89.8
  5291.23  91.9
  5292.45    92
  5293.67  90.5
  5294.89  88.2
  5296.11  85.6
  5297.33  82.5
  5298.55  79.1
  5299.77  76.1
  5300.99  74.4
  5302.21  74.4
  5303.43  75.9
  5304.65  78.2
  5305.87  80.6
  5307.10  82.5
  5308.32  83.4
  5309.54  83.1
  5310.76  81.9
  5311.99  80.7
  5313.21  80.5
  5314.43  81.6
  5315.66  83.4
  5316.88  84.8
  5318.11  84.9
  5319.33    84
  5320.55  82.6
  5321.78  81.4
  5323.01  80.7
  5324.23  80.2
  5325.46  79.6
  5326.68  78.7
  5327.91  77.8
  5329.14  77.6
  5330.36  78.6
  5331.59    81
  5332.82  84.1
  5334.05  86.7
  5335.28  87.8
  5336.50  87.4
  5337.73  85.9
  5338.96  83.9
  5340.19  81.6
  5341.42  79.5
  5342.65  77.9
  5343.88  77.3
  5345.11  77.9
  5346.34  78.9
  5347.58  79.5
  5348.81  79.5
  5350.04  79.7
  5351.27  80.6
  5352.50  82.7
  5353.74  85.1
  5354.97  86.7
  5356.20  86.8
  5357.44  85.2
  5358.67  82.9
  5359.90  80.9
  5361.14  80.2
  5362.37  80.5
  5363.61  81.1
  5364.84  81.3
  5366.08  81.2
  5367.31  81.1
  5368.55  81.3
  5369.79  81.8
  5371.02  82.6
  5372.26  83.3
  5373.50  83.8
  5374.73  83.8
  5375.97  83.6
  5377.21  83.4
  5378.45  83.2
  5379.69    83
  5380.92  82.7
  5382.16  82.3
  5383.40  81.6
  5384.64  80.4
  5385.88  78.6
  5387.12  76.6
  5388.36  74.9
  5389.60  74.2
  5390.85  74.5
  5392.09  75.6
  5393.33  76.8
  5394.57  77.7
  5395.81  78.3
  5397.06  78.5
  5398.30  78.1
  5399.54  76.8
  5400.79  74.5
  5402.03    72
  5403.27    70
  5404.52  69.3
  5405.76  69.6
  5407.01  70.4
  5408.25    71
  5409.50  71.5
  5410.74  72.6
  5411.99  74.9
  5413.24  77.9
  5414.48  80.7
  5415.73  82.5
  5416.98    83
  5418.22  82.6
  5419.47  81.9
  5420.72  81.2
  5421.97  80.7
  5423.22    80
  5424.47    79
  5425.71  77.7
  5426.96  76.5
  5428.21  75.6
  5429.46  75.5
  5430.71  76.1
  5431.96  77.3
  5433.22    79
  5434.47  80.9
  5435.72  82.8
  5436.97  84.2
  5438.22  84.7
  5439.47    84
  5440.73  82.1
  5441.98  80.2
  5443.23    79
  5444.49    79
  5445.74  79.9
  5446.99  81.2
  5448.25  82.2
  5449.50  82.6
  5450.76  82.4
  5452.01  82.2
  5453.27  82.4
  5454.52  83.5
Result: 3.4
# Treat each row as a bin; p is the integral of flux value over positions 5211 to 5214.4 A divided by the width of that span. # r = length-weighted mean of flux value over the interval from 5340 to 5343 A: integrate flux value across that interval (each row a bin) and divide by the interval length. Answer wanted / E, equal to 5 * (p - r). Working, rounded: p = 77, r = 80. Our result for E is -11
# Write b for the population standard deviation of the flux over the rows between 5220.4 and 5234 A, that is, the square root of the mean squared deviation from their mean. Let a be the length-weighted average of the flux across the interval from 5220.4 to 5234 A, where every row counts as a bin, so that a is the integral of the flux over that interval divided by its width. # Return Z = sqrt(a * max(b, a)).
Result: 75.4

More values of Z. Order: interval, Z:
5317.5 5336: 81.8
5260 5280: 73.8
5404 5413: 71.6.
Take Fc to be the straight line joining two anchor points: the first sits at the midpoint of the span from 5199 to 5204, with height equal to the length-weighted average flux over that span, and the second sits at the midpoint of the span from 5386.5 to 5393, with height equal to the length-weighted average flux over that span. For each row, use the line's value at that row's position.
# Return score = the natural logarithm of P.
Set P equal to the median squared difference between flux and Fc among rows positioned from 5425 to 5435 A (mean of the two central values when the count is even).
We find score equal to 0.2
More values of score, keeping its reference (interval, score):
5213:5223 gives 3.8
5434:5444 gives 3.7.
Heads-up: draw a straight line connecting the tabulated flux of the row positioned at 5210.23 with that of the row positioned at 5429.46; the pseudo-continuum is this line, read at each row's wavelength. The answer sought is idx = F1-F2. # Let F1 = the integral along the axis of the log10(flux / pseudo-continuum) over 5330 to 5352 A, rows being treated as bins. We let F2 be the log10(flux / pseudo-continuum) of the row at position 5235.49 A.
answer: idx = 0.80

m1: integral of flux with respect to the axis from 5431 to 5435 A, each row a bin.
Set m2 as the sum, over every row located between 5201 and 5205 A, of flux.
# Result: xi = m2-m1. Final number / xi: -102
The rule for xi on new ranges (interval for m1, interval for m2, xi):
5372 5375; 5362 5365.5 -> -8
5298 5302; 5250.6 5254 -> -59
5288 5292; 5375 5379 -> -106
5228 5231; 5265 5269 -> -6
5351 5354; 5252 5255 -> -6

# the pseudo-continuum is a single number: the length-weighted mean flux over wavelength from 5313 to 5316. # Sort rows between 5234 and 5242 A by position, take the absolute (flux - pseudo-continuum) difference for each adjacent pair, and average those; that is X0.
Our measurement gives 1.6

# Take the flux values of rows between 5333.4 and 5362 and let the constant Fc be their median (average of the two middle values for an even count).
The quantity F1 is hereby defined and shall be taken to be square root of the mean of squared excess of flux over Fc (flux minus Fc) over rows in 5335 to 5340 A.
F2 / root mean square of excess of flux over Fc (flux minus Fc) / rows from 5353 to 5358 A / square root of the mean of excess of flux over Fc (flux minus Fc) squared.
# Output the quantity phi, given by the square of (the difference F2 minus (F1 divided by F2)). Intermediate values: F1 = 4.9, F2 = 4.4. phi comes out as 11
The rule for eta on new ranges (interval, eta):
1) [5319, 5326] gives 1.4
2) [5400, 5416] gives 3.0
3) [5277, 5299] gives 4.3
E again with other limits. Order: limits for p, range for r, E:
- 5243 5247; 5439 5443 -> 18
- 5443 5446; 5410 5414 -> 19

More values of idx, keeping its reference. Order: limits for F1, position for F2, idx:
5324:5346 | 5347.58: 0.84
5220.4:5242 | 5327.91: 0.83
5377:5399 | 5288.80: 0.41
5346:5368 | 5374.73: 0.86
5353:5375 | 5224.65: 0.99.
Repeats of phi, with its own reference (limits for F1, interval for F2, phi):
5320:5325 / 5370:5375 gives 2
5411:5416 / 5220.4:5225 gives 40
